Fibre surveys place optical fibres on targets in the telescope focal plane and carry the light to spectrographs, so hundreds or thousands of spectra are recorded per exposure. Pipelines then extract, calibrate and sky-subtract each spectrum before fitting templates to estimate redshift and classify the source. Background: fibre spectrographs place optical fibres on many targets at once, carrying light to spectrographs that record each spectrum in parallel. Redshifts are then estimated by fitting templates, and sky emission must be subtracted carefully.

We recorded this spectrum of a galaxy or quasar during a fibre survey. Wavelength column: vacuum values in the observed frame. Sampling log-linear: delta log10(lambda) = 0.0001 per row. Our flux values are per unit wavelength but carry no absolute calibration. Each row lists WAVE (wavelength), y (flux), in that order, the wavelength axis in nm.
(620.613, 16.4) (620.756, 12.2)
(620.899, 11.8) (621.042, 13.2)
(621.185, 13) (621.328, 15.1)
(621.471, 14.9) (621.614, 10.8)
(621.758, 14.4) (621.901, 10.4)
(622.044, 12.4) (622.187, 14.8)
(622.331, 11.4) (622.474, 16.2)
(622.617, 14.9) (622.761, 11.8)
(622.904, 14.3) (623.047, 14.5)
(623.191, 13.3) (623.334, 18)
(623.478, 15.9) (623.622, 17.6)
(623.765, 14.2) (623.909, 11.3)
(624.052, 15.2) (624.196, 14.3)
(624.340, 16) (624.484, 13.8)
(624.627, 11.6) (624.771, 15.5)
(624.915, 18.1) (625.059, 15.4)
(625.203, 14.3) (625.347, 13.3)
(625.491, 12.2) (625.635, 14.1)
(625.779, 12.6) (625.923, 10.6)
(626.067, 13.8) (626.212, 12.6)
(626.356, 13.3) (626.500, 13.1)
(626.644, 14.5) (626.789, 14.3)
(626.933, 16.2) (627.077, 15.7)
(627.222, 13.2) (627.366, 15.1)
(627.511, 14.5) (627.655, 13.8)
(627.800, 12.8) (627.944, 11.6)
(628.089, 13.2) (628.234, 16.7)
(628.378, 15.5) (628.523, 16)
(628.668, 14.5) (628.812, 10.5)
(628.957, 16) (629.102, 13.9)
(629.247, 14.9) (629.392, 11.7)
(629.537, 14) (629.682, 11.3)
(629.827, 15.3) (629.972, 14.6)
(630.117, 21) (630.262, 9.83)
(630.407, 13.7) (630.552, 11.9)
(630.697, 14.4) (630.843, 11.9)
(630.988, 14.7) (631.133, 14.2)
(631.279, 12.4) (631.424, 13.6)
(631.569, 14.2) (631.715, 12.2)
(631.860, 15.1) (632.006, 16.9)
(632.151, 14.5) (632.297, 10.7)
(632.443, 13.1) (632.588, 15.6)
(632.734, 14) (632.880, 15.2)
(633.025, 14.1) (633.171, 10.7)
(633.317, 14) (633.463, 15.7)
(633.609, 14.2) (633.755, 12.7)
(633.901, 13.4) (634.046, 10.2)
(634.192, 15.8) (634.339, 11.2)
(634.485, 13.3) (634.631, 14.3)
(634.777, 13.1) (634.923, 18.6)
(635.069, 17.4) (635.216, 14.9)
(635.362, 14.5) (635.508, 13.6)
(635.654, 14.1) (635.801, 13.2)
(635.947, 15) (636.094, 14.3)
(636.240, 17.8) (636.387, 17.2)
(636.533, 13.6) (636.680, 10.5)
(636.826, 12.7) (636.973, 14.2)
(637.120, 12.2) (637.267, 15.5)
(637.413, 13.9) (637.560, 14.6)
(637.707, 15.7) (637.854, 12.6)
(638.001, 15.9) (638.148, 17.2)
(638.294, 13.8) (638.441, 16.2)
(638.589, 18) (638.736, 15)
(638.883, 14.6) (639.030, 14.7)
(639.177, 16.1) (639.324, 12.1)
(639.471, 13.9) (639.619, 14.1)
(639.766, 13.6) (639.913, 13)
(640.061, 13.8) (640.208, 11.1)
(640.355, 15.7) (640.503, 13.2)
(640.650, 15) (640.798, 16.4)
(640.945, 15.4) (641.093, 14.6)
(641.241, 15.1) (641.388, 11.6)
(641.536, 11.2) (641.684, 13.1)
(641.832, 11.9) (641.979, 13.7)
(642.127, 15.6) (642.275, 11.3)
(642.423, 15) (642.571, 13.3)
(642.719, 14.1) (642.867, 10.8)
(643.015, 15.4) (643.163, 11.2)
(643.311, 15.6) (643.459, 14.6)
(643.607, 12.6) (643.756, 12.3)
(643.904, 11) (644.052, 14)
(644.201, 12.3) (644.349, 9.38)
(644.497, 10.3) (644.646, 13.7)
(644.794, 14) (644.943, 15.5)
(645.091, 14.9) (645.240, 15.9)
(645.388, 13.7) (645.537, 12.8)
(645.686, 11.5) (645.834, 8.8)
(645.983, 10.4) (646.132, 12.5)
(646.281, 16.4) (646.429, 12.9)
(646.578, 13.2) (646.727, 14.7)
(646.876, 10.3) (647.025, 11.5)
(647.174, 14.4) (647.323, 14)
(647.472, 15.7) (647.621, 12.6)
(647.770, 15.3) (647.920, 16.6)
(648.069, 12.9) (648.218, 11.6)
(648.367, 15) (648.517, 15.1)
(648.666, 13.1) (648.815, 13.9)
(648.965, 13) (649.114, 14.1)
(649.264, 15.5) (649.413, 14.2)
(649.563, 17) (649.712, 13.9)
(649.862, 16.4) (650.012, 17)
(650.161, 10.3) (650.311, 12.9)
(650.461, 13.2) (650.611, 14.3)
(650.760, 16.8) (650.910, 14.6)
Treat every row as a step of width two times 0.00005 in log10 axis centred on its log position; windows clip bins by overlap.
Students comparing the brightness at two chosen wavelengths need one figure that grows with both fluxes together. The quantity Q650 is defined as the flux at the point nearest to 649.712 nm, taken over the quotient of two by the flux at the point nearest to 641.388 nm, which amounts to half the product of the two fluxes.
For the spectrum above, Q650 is 81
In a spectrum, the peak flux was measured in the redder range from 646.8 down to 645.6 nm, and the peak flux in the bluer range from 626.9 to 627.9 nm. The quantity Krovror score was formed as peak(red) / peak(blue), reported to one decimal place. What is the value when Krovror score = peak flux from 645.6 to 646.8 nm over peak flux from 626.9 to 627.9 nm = 1.0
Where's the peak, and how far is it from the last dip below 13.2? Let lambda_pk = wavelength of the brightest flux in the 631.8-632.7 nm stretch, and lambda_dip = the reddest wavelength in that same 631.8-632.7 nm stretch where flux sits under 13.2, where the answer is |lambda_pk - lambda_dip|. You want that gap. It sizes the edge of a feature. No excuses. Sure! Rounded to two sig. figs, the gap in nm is 0.44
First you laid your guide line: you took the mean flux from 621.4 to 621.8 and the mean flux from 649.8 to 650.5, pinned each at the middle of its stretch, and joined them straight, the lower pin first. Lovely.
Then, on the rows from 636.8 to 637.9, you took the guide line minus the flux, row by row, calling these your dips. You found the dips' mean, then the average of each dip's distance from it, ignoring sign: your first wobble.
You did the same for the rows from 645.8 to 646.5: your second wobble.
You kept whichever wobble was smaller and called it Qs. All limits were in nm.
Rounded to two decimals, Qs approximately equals 1.07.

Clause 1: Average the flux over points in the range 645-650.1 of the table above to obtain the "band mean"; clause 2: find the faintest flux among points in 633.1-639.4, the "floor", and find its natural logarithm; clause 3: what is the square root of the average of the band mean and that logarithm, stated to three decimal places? 2.843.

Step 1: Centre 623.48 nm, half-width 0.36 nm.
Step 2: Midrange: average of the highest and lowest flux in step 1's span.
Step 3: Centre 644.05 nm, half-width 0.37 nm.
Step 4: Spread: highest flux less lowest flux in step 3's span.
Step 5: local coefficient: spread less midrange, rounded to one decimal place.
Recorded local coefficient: -11.0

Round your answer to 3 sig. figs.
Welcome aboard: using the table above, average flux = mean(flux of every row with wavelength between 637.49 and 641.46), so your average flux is 14.6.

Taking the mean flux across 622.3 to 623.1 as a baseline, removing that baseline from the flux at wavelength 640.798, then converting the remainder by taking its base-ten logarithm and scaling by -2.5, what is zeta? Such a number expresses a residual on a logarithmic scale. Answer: -1.0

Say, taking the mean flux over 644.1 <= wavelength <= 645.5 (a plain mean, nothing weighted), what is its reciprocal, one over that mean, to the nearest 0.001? 0.075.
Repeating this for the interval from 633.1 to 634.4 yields 0.076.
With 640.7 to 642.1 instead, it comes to 0.073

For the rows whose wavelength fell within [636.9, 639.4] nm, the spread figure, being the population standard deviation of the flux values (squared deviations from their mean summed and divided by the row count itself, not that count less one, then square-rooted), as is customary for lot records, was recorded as 1.60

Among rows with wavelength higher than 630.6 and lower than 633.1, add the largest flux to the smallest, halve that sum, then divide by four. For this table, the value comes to 3.45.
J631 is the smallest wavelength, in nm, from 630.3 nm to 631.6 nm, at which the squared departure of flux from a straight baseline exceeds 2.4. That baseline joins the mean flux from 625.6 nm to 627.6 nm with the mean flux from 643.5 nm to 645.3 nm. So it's 630.552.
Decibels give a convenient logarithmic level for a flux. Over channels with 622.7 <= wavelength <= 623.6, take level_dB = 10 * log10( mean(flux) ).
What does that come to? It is 11.7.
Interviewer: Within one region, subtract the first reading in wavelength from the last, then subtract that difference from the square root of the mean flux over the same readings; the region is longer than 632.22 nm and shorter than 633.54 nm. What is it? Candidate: -1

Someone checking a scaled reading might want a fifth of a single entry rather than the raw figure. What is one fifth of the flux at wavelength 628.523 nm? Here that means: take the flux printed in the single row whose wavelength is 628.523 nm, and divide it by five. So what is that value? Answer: 3.20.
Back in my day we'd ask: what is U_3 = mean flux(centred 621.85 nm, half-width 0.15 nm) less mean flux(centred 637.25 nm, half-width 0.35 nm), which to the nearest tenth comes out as -1.7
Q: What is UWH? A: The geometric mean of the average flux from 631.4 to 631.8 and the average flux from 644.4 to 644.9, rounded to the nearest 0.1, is 13.0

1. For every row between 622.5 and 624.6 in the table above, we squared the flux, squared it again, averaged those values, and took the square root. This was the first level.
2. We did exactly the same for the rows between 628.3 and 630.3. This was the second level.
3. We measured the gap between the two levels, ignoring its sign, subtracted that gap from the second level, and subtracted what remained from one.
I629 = -223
